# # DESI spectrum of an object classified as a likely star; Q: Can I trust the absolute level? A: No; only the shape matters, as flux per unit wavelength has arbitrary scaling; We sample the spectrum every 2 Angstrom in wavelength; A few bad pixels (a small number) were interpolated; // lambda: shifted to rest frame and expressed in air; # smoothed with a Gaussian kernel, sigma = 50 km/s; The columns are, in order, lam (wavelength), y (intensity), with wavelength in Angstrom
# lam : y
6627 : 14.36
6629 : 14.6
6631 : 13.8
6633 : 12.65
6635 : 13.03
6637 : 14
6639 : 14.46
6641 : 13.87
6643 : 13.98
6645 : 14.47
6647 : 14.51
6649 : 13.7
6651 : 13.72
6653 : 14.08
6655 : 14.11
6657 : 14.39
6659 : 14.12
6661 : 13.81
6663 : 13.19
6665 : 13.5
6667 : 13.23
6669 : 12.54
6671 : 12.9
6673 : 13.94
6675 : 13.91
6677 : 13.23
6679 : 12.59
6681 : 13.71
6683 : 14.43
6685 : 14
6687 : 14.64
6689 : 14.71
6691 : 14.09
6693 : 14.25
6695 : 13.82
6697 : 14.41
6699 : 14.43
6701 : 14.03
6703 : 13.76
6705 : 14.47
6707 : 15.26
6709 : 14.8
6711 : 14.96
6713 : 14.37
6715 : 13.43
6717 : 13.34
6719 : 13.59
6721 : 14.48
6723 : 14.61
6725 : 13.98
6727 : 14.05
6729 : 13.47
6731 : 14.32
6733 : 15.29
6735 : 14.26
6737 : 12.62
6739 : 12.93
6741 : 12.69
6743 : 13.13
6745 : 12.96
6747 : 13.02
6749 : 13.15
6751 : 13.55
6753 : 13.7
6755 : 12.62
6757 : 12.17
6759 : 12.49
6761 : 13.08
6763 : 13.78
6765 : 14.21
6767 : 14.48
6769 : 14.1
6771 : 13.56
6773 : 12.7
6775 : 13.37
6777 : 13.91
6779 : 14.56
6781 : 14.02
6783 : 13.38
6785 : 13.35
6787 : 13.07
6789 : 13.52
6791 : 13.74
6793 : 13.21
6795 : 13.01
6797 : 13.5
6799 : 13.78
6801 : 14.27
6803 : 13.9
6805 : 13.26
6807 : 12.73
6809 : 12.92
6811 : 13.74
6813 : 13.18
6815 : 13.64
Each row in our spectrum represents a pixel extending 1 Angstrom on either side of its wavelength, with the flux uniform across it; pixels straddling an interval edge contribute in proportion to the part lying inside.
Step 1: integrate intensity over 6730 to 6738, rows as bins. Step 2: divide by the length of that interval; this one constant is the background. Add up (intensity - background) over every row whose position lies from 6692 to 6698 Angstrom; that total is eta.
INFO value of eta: 0.1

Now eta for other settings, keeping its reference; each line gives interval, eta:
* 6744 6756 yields -5.7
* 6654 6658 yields 0.3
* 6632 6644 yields -2.7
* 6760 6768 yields -0.9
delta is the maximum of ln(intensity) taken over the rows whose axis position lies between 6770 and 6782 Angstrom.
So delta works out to 2.68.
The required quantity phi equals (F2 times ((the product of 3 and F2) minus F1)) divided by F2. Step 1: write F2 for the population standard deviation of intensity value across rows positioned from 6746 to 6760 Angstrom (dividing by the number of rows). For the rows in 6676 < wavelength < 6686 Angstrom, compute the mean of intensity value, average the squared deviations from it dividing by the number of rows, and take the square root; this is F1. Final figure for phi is 0.93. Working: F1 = 0.6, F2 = 0.52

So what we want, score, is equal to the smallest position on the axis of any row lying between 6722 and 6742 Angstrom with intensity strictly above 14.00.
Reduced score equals 6723 Angstrom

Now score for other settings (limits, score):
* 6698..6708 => 6699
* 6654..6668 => 6655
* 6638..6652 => 6639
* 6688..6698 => 6689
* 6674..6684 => 6683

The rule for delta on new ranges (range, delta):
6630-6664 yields 2.67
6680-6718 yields 2.73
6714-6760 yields 2.73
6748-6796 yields 2.68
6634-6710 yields 2.73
